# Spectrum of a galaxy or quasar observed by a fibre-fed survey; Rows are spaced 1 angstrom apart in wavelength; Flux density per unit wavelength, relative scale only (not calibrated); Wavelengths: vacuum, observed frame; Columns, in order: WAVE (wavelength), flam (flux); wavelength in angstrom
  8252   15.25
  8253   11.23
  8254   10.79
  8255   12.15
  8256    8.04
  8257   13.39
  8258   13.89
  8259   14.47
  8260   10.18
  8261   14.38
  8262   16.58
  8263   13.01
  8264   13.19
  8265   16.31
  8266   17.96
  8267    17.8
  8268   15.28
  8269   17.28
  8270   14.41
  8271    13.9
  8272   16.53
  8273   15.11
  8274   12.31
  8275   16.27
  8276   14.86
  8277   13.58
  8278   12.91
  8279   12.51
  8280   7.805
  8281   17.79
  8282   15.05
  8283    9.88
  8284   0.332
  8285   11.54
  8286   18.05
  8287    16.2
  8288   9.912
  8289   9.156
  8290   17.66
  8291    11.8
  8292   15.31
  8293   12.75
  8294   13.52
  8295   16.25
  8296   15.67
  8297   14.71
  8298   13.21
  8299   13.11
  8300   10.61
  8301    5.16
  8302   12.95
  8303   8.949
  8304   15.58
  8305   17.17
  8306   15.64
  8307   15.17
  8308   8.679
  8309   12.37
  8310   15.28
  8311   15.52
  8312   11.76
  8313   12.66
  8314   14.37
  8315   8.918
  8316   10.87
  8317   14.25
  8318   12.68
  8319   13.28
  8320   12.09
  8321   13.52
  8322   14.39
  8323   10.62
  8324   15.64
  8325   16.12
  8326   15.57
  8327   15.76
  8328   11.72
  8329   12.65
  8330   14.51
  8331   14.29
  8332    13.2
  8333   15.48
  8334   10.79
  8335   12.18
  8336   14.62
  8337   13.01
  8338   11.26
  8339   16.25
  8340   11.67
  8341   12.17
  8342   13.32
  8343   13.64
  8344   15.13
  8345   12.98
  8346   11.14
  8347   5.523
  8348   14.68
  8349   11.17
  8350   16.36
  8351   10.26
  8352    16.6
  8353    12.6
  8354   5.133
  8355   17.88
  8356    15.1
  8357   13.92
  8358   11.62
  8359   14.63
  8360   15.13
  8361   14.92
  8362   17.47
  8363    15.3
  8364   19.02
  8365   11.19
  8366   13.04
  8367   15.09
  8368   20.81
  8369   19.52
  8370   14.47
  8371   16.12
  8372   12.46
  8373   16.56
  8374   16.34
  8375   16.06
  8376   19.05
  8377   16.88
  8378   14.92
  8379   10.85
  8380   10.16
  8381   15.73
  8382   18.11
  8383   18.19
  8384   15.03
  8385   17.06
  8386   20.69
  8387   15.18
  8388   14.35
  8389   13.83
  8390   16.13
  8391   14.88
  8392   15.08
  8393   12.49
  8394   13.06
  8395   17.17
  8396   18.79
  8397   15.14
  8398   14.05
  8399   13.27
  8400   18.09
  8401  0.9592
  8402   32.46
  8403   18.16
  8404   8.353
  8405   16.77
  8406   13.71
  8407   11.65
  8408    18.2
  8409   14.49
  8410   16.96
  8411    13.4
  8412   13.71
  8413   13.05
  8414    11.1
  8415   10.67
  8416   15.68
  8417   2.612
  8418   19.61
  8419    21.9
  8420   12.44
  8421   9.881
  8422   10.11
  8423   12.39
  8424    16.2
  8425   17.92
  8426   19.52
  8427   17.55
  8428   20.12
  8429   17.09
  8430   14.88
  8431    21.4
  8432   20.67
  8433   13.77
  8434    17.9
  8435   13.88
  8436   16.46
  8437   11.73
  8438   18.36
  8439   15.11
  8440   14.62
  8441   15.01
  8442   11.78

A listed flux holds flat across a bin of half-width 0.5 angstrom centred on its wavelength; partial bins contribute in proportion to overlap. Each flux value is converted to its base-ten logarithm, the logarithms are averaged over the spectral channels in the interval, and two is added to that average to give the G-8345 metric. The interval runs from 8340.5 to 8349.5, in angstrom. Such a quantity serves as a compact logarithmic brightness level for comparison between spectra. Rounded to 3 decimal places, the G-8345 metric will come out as 3.071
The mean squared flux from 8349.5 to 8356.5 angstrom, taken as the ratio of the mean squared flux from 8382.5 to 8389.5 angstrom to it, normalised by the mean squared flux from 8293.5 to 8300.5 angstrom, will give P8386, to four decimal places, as 0.0071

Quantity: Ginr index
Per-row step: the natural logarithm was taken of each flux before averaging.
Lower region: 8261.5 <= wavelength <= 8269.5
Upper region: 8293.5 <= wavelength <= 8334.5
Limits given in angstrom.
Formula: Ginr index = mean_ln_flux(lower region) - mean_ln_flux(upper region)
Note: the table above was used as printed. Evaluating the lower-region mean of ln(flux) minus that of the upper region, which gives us 0.20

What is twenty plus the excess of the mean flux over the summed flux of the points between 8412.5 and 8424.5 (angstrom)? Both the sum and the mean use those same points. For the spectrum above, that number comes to -123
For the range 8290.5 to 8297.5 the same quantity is -66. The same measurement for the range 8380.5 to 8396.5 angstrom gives -220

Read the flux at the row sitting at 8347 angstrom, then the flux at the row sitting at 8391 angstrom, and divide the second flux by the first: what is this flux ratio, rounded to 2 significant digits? 2.7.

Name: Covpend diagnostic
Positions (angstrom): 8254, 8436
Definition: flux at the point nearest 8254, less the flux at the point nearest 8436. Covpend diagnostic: -5.7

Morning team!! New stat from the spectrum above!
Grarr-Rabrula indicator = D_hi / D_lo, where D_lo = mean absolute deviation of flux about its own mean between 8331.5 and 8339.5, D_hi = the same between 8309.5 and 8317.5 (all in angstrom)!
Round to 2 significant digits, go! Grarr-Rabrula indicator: 1.2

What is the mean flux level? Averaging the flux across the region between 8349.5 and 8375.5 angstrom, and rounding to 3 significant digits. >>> 14.9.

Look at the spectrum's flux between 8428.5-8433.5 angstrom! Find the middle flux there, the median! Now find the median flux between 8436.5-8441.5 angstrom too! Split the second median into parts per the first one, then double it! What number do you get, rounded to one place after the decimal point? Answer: 1.8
